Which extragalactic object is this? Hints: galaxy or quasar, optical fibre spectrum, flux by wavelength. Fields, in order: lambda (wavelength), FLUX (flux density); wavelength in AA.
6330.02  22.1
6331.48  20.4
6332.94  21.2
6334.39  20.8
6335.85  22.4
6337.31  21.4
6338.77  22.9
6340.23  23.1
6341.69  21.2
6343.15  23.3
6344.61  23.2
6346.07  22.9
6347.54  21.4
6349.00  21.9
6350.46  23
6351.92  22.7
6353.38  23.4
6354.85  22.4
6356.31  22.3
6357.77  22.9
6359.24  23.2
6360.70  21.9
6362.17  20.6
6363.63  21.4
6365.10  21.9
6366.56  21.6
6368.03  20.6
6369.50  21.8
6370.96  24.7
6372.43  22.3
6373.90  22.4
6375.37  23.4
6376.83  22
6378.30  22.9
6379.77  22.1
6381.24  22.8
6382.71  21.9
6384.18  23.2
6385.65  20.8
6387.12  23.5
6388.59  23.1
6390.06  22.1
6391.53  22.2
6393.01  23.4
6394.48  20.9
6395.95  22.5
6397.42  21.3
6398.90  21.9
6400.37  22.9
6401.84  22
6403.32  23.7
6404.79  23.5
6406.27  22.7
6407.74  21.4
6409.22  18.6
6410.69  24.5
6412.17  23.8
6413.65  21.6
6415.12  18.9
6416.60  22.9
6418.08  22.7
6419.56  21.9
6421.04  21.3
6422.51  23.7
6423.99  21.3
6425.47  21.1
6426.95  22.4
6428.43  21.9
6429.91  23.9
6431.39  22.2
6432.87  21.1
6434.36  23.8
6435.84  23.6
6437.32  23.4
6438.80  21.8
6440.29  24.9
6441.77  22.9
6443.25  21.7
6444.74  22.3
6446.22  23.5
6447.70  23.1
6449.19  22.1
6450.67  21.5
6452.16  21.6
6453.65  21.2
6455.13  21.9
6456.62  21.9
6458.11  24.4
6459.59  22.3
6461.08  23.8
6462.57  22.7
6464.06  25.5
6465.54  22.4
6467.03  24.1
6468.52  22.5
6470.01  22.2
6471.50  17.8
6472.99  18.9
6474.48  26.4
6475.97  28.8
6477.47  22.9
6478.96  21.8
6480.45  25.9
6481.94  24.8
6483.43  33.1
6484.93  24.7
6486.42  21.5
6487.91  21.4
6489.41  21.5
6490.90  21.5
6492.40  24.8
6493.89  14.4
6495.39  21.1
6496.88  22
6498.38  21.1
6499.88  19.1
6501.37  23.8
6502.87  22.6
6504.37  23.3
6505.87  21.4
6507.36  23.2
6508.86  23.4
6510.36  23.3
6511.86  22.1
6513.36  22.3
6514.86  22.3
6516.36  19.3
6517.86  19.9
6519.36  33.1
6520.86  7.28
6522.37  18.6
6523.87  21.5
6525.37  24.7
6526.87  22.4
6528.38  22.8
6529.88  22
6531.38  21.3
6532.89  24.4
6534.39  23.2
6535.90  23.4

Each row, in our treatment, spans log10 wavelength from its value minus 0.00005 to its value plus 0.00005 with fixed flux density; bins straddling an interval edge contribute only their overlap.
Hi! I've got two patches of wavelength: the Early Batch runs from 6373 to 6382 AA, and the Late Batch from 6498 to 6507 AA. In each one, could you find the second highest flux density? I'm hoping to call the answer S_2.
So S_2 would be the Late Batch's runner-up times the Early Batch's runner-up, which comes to 534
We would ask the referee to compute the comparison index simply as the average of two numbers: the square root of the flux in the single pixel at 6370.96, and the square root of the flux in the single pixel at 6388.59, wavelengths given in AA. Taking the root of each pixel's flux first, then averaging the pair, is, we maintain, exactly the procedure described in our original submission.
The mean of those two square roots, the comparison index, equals 4.89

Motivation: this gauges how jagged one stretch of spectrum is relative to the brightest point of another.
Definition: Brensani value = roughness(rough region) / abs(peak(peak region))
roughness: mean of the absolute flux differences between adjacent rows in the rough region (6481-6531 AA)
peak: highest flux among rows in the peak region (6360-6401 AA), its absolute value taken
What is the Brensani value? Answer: 0.152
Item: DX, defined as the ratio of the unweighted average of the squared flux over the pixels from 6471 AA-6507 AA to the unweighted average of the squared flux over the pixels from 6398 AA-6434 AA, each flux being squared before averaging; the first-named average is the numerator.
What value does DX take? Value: 1.07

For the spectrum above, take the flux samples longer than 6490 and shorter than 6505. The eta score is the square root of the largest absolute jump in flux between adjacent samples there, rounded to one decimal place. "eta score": 3.2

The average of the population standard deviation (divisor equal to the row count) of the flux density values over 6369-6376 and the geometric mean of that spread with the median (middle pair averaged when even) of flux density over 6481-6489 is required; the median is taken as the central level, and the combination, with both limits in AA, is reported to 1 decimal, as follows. 3.0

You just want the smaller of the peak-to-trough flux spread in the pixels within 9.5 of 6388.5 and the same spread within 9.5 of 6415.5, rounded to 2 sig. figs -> 2.7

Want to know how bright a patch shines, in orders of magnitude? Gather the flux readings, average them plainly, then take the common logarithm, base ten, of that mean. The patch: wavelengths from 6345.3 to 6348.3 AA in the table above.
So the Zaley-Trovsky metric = 1.345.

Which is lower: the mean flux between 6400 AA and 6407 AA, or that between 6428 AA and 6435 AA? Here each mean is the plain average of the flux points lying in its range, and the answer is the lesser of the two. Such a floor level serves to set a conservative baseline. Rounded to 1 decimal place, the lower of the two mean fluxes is 22.6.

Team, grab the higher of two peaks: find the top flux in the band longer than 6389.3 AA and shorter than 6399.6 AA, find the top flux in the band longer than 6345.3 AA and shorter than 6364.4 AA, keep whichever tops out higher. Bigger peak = 23.4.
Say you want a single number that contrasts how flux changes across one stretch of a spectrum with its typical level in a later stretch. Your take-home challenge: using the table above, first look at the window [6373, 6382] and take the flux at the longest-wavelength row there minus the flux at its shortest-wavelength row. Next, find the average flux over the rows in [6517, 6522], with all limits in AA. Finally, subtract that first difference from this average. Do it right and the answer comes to 20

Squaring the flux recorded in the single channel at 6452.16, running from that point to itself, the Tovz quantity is 467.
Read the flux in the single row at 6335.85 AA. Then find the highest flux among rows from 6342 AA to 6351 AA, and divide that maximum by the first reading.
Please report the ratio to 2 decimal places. 1.04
